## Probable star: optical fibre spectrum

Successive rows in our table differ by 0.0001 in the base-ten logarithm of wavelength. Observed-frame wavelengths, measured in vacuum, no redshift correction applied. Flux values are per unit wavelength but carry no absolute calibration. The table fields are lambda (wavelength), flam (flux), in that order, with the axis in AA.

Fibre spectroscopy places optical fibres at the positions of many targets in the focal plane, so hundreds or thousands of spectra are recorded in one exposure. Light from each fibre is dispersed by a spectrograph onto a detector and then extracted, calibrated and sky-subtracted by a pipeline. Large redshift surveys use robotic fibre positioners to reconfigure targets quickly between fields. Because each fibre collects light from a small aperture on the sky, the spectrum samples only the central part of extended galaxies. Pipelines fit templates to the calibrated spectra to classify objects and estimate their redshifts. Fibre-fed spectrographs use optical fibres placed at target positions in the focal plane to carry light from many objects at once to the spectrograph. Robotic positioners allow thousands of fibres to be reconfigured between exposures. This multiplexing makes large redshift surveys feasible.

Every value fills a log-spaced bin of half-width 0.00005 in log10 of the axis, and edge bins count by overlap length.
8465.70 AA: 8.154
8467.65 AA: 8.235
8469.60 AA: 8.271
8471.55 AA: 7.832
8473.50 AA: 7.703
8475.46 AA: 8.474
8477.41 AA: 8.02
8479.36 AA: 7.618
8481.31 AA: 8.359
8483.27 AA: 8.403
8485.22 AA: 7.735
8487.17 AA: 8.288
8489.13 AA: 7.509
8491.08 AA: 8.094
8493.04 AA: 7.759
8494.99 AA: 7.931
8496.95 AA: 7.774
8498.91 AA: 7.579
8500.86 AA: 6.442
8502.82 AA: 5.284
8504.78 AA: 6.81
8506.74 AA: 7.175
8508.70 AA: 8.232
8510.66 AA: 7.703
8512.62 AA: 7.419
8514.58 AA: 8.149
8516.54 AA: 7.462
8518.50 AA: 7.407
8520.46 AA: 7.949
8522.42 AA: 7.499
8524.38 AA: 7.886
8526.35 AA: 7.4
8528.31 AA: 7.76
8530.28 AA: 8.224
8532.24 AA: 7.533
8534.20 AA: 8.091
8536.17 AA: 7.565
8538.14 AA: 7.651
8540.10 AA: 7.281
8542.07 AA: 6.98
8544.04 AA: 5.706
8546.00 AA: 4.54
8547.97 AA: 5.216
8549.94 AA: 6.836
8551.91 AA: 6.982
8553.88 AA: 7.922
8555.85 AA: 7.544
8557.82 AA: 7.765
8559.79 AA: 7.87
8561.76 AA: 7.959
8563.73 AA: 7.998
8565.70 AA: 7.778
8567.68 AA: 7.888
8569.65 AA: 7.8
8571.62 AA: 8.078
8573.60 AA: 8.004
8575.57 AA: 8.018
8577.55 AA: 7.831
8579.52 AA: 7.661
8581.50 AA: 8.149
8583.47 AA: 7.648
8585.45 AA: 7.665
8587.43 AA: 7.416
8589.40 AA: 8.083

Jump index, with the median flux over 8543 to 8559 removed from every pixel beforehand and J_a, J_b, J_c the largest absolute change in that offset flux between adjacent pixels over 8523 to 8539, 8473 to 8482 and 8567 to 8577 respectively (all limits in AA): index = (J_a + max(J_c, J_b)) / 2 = 0.731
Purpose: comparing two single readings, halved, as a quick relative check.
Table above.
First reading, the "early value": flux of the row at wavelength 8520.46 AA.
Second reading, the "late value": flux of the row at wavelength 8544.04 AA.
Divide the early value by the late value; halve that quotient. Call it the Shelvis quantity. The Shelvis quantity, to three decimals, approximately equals 0.697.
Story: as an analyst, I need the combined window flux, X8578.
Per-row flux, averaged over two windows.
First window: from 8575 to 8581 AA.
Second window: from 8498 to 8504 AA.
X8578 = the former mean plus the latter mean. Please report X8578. 14.3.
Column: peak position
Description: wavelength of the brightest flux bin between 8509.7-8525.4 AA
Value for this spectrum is 8514.58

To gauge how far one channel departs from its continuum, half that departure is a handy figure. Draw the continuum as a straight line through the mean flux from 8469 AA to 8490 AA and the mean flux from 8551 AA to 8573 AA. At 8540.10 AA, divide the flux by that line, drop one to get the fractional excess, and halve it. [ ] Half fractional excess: -0.036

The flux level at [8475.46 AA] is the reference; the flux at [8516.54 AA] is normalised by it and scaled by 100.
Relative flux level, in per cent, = 88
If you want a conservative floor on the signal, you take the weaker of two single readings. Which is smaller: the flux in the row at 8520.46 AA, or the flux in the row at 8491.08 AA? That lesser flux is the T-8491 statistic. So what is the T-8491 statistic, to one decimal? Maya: 7.9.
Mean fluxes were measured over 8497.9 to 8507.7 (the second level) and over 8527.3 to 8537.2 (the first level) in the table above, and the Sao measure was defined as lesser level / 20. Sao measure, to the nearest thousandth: 0.333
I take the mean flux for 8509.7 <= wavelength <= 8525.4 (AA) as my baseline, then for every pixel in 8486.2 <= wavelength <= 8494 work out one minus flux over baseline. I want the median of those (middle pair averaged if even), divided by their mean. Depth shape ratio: 1.06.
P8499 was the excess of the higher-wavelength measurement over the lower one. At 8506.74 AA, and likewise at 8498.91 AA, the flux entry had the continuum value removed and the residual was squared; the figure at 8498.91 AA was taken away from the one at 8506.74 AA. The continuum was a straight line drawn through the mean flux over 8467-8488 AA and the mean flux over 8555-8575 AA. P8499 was 0.5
